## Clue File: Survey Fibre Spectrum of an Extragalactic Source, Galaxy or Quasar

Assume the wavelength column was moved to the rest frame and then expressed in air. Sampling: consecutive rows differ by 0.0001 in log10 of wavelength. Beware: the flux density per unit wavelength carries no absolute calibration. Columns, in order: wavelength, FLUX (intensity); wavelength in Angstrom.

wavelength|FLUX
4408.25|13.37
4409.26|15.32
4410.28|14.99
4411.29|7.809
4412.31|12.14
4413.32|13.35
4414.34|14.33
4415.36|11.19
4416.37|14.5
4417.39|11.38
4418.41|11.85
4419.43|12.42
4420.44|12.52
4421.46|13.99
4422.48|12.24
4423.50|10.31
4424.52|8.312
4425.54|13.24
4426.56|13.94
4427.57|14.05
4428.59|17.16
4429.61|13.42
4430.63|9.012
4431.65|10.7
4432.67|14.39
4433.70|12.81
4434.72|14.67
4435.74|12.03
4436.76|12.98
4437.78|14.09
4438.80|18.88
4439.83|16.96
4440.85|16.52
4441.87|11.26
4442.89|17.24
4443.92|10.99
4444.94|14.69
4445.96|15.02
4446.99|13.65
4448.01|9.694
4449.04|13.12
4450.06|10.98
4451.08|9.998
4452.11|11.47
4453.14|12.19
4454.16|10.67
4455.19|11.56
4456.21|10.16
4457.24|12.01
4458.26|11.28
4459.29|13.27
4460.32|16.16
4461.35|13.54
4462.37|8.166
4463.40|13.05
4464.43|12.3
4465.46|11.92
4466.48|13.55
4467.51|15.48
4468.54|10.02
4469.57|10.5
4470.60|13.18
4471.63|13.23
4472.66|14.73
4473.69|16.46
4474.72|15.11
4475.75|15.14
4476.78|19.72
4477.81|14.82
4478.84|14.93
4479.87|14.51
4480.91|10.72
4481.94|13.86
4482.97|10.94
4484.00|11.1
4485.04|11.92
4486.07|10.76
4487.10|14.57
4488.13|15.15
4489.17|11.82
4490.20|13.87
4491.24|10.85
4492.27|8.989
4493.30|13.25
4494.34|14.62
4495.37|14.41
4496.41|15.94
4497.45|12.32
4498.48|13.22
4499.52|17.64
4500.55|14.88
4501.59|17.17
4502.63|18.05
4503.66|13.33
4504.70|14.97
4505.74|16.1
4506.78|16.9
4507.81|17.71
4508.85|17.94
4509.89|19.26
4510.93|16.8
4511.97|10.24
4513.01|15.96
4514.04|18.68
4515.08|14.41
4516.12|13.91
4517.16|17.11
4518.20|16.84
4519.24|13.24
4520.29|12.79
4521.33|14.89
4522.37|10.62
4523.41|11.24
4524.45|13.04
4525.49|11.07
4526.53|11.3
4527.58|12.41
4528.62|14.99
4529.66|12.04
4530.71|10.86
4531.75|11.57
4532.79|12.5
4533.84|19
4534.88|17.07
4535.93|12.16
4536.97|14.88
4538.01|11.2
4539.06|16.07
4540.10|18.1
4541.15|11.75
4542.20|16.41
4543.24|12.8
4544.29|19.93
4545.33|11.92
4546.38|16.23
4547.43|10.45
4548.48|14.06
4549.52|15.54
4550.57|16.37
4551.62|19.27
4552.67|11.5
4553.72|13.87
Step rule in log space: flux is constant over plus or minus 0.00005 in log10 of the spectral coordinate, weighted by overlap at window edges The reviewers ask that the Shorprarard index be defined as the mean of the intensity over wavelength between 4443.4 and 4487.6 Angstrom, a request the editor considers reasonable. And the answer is 12.8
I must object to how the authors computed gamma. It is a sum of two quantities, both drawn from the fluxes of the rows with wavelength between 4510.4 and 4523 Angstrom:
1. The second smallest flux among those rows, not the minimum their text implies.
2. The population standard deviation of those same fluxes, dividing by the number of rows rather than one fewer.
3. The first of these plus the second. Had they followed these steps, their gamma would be 13.1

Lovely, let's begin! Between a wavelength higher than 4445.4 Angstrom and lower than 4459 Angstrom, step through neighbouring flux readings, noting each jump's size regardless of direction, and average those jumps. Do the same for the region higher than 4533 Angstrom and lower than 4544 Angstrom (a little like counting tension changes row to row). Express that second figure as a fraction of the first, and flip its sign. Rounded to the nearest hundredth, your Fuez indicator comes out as -2.27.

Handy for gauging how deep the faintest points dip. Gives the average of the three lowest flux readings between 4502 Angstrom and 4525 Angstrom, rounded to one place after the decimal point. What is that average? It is 10.7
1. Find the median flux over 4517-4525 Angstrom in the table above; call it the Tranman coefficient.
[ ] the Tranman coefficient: 13.1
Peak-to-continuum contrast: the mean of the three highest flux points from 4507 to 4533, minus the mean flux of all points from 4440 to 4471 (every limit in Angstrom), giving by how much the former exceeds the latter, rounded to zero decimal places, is 6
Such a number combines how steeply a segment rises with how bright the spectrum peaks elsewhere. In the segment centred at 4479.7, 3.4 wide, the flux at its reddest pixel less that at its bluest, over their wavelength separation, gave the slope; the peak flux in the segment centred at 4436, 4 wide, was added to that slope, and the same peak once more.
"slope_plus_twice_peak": 27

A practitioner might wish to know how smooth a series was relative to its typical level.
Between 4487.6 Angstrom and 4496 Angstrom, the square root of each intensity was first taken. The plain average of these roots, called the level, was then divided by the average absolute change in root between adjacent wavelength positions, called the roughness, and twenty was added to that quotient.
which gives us 30.8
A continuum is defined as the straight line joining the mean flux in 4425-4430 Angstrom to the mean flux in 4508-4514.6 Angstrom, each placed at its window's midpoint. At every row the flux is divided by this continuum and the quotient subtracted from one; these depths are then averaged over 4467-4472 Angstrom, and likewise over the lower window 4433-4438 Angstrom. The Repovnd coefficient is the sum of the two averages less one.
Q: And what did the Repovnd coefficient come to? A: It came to -0.72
